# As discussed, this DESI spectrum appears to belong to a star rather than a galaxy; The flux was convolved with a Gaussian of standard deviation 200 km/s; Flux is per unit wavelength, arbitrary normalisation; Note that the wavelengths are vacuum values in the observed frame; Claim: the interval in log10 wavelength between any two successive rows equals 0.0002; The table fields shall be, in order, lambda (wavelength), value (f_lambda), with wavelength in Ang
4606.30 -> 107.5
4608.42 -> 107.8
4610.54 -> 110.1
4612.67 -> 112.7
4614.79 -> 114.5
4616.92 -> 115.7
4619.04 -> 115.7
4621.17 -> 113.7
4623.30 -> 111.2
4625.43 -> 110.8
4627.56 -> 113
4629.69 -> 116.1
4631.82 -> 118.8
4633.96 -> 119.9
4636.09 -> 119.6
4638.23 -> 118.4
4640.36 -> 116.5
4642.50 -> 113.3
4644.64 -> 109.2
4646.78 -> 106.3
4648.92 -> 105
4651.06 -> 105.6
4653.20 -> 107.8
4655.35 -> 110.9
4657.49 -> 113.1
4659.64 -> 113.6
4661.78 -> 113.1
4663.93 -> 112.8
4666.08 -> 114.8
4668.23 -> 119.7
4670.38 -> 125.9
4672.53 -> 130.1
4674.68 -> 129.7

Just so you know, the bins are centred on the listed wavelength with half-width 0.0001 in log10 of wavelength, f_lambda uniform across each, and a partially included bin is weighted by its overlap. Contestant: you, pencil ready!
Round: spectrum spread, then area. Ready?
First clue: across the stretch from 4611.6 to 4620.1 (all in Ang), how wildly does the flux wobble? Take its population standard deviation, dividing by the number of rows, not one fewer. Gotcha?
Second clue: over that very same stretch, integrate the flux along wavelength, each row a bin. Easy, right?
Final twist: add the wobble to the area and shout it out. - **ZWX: 976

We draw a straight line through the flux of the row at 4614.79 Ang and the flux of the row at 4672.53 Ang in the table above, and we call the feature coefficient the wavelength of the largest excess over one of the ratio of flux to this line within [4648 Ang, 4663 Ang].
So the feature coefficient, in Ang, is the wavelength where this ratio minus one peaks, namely 4657.49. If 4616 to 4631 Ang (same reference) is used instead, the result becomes 4616.92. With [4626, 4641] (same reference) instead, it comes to 4633.96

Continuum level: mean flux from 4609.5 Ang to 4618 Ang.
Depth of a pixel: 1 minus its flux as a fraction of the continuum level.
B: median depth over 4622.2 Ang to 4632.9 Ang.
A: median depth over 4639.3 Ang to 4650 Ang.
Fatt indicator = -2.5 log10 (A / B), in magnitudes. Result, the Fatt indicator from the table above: -3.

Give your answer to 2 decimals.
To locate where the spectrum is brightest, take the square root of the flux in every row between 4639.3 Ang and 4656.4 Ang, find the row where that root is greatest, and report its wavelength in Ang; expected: 4640.36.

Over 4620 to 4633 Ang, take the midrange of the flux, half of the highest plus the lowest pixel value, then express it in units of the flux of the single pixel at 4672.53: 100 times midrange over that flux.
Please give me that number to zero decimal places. 88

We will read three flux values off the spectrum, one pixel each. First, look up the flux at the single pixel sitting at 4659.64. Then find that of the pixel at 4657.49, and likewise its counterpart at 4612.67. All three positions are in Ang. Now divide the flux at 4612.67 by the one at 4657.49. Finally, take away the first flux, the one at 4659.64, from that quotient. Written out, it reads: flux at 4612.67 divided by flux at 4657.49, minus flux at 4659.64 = -113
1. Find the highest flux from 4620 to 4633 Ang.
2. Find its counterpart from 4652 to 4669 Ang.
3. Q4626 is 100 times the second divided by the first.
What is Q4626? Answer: 101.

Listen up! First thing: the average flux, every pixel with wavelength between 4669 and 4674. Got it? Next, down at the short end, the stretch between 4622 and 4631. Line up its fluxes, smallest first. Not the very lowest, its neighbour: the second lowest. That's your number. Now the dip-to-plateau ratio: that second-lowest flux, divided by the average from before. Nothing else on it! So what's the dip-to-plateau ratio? 0.87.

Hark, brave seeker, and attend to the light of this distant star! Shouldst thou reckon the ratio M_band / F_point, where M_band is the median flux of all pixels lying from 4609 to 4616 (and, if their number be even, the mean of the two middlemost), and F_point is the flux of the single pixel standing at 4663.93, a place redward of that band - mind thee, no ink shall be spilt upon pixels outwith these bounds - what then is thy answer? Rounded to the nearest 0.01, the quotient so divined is 1.00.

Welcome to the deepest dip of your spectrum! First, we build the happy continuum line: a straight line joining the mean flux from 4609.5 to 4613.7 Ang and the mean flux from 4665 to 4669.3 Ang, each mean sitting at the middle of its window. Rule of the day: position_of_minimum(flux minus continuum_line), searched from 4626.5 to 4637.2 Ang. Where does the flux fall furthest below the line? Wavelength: 4627.56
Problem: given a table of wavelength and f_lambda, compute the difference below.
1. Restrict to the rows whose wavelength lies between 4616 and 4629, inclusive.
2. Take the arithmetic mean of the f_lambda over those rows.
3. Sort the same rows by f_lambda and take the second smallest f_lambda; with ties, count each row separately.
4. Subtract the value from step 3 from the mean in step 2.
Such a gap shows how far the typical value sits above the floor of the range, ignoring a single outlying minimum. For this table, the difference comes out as 2.2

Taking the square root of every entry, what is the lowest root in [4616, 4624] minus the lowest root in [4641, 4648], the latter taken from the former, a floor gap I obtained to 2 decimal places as 0.23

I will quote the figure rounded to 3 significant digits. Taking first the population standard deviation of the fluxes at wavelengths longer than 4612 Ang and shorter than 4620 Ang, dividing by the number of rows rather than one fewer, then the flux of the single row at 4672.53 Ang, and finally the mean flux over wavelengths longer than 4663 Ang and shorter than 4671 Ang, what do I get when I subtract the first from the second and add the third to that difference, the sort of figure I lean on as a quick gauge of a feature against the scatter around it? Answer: 247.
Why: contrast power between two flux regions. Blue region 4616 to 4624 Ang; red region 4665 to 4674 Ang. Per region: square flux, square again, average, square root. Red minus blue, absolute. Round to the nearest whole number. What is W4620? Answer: 2115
